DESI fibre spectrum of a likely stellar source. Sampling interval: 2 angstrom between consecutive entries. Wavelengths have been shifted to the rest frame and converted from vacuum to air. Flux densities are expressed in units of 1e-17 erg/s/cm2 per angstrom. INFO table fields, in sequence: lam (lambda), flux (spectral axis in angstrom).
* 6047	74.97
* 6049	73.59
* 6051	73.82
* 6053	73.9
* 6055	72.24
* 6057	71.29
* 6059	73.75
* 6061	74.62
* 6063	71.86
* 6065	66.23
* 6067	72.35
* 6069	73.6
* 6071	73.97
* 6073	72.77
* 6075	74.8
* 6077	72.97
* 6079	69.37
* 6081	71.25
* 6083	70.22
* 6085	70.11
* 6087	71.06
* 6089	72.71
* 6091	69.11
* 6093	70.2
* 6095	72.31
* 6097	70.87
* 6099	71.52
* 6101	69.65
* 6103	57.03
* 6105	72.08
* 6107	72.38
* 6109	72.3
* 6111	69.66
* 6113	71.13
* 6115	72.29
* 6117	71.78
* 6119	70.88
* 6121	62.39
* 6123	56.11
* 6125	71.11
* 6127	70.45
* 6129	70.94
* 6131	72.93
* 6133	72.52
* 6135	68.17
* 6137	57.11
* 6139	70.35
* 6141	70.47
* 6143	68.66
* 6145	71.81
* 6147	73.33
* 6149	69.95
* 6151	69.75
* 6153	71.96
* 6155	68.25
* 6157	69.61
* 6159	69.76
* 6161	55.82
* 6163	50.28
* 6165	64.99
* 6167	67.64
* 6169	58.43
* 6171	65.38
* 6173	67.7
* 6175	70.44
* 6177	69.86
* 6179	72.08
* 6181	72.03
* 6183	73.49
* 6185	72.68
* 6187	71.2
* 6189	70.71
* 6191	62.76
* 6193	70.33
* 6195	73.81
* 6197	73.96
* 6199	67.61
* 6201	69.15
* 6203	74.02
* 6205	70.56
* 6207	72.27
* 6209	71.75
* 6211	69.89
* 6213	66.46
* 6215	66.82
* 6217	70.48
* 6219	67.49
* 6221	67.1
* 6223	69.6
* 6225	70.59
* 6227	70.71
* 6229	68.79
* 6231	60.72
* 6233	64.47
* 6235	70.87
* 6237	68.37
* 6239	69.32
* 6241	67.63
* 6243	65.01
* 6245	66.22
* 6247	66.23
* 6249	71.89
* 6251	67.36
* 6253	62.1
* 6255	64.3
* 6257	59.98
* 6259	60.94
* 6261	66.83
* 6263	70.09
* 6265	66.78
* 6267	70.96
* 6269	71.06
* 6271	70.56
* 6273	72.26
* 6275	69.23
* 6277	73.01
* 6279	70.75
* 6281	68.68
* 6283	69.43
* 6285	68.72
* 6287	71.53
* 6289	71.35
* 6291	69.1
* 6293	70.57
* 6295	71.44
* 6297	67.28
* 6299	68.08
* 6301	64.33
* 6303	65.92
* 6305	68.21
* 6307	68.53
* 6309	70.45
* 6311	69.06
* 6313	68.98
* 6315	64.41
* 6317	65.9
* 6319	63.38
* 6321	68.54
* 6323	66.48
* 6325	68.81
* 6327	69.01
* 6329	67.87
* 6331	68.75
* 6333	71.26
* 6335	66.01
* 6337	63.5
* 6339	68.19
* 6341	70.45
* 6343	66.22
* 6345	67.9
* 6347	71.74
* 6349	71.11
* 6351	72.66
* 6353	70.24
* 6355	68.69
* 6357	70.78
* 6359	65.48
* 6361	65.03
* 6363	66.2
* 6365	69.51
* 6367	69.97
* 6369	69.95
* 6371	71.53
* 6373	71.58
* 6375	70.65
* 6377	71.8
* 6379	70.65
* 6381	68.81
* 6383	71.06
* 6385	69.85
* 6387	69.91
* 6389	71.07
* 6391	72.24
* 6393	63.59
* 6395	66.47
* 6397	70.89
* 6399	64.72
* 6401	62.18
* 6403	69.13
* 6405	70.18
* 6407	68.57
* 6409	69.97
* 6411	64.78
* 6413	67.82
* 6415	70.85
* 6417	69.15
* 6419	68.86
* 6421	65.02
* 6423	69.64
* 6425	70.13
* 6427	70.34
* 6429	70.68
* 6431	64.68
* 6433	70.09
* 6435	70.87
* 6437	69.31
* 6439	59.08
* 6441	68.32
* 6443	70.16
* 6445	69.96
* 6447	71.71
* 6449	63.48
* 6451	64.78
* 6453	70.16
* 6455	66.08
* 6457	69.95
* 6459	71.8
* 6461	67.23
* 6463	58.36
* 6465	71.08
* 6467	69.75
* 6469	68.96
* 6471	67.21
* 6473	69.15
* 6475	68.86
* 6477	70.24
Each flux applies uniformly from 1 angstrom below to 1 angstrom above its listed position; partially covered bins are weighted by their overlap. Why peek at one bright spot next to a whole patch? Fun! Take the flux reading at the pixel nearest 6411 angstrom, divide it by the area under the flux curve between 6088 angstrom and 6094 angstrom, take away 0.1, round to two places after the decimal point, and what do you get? 0.05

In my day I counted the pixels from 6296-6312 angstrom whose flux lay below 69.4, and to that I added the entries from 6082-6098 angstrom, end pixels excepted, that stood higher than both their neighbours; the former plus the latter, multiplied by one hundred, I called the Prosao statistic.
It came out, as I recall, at 900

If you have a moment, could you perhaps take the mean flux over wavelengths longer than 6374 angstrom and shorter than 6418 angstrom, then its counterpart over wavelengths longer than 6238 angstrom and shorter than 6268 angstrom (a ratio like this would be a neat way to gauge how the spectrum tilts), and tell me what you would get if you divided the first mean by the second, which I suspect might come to 1.04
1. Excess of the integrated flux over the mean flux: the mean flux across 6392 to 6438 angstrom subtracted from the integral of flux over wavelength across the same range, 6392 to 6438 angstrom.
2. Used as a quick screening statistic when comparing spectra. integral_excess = 3068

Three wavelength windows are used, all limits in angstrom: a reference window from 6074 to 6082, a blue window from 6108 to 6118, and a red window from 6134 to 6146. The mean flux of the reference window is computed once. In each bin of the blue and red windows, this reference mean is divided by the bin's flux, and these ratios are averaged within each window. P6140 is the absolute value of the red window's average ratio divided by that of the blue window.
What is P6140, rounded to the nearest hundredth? 1.06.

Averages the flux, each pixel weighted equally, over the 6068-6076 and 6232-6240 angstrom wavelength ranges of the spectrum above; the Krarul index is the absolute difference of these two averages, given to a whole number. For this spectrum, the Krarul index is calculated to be 6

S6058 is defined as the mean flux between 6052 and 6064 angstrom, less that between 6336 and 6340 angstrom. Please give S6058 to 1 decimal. 7.1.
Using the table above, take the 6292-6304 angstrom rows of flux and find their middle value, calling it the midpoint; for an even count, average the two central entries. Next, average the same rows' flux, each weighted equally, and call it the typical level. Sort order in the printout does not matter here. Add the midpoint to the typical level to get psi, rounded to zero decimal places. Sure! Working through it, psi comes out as 136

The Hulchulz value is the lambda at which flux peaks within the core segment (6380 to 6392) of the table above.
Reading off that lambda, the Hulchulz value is 6391 angstrom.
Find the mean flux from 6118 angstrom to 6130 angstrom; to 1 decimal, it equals 67.0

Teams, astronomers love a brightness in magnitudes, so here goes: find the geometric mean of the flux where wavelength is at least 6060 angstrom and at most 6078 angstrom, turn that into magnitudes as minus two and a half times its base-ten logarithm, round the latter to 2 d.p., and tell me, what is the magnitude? -4.65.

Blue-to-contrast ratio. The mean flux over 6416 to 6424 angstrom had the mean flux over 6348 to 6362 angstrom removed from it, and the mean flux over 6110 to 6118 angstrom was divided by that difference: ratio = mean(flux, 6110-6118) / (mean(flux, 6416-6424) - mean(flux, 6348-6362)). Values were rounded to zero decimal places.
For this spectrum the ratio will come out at -73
